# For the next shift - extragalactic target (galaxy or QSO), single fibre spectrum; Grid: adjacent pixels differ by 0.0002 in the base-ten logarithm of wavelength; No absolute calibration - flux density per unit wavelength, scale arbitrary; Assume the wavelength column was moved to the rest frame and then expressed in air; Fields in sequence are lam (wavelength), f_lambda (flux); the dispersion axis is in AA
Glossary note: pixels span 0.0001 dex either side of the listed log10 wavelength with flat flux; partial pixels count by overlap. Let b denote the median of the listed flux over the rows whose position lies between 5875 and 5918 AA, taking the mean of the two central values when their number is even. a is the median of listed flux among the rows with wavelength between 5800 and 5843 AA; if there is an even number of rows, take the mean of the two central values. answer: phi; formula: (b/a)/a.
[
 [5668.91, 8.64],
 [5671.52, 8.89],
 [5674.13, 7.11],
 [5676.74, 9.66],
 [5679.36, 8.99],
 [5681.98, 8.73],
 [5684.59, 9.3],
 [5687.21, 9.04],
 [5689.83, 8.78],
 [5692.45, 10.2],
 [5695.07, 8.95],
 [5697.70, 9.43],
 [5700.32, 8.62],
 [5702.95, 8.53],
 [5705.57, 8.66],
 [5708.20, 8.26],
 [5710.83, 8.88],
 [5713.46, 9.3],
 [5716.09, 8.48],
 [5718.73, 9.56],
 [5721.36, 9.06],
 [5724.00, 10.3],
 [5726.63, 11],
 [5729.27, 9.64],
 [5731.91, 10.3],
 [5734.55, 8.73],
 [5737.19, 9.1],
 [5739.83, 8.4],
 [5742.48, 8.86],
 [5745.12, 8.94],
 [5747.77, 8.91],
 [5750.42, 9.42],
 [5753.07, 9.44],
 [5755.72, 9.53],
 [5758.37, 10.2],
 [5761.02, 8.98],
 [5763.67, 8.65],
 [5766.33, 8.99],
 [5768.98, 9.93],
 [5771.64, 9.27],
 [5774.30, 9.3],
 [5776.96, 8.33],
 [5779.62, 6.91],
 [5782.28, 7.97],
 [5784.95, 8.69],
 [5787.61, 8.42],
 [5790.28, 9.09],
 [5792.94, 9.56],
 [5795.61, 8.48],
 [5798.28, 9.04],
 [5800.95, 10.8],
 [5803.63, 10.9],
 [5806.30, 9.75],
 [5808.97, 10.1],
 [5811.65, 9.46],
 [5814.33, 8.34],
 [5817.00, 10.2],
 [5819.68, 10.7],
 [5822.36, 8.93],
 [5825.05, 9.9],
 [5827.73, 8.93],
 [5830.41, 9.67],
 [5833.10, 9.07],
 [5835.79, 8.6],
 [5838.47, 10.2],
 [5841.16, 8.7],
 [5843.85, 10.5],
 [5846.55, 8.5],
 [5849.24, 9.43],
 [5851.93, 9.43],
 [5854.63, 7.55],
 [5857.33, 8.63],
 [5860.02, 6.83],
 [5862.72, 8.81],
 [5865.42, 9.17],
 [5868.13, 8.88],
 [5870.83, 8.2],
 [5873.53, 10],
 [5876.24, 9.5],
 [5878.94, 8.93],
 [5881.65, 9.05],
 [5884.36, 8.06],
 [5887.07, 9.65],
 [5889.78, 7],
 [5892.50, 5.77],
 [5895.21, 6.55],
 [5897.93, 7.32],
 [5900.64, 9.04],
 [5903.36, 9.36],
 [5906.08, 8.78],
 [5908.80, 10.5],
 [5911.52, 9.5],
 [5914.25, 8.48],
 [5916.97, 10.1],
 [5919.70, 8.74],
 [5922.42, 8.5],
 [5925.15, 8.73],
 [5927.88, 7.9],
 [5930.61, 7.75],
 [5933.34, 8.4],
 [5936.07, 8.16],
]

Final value 0.095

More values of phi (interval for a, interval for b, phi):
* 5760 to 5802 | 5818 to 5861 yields 0.111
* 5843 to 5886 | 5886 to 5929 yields 0.110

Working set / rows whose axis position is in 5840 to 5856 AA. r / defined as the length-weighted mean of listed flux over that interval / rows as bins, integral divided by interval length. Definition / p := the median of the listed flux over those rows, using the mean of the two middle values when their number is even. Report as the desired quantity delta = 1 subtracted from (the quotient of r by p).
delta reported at -0.005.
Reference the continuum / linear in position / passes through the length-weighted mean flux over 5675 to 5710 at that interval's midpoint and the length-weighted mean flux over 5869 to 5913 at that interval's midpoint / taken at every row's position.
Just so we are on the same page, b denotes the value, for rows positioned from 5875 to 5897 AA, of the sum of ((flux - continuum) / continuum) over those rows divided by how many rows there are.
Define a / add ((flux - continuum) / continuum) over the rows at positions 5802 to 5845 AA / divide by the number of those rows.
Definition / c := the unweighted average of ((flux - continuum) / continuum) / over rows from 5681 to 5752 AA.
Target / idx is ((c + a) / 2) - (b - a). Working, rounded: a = 0.104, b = -0.06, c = 0.03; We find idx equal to 0.23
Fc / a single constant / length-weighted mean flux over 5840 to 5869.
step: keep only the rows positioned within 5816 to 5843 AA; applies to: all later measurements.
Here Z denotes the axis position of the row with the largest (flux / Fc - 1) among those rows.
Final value 5819.68 AA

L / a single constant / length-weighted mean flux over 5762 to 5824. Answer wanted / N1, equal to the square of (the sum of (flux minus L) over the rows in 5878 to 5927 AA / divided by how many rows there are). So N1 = 0.43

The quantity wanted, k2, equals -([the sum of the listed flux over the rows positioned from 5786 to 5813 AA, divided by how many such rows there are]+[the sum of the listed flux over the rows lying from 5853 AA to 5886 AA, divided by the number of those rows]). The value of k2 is -18.2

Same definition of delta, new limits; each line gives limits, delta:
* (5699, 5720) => 0.017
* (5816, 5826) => -0.013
